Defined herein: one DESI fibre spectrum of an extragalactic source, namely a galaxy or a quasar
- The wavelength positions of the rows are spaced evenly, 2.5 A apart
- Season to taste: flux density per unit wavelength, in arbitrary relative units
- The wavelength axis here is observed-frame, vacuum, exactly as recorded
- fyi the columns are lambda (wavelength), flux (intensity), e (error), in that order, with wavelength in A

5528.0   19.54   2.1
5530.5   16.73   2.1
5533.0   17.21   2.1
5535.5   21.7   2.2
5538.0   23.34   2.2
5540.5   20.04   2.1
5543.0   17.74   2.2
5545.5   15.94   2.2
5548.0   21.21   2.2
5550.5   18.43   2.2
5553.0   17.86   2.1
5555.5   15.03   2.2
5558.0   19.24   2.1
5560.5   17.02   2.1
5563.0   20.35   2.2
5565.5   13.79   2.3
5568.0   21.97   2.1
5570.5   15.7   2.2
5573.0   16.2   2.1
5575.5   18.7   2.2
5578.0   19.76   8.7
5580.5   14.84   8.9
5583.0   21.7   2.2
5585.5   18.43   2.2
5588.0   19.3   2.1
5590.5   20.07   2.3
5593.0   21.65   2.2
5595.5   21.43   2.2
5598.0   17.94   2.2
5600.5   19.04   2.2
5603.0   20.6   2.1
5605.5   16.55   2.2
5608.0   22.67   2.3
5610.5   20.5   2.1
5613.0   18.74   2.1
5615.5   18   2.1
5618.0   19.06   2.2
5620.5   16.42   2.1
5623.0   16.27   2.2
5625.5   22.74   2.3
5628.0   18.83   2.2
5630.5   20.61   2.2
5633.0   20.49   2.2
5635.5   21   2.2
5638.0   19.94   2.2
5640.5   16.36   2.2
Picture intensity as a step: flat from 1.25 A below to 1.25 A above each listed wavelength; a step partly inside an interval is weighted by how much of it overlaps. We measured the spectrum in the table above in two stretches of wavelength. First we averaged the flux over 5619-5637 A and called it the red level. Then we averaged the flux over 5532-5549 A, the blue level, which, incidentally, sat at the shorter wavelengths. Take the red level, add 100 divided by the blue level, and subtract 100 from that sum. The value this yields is -75.4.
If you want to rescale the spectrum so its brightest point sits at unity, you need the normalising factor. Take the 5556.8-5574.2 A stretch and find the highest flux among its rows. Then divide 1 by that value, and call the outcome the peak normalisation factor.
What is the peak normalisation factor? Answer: 0.046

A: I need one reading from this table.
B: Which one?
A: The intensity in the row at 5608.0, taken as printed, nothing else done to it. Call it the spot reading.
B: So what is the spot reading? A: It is 22.67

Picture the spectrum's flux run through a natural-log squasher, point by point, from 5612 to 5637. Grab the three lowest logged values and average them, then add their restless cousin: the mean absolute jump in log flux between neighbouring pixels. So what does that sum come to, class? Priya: 2.93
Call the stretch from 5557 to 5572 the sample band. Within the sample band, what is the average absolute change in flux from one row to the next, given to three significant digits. 5.31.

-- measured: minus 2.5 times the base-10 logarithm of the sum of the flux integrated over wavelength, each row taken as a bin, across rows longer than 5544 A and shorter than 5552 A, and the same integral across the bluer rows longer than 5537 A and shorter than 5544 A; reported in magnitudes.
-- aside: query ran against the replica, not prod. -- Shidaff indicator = -6.16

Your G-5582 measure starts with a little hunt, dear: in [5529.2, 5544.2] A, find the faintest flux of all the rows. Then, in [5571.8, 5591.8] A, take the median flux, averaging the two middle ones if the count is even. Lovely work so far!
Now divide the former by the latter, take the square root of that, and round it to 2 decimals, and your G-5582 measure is 0.94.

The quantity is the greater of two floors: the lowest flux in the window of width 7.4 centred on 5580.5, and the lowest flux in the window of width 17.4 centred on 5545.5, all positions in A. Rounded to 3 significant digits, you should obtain 15.9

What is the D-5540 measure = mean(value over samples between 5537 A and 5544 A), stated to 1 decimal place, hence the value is 20.4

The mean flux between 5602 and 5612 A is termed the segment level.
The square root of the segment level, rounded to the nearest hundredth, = 4.48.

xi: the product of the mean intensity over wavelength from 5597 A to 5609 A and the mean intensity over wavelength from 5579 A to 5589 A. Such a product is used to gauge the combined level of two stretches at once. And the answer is 359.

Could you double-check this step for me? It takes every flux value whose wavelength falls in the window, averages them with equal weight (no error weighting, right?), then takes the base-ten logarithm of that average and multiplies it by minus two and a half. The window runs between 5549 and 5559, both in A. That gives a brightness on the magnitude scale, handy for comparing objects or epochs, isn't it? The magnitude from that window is -3.12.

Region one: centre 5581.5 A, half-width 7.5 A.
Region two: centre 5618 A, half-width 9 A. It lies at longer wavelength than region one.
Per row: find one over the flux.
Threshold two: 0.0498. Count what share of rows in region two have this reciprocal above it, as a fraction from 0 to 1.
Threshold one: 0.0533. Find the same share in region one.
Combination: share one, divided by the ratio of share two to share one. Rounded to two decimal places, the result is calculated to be 0.35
